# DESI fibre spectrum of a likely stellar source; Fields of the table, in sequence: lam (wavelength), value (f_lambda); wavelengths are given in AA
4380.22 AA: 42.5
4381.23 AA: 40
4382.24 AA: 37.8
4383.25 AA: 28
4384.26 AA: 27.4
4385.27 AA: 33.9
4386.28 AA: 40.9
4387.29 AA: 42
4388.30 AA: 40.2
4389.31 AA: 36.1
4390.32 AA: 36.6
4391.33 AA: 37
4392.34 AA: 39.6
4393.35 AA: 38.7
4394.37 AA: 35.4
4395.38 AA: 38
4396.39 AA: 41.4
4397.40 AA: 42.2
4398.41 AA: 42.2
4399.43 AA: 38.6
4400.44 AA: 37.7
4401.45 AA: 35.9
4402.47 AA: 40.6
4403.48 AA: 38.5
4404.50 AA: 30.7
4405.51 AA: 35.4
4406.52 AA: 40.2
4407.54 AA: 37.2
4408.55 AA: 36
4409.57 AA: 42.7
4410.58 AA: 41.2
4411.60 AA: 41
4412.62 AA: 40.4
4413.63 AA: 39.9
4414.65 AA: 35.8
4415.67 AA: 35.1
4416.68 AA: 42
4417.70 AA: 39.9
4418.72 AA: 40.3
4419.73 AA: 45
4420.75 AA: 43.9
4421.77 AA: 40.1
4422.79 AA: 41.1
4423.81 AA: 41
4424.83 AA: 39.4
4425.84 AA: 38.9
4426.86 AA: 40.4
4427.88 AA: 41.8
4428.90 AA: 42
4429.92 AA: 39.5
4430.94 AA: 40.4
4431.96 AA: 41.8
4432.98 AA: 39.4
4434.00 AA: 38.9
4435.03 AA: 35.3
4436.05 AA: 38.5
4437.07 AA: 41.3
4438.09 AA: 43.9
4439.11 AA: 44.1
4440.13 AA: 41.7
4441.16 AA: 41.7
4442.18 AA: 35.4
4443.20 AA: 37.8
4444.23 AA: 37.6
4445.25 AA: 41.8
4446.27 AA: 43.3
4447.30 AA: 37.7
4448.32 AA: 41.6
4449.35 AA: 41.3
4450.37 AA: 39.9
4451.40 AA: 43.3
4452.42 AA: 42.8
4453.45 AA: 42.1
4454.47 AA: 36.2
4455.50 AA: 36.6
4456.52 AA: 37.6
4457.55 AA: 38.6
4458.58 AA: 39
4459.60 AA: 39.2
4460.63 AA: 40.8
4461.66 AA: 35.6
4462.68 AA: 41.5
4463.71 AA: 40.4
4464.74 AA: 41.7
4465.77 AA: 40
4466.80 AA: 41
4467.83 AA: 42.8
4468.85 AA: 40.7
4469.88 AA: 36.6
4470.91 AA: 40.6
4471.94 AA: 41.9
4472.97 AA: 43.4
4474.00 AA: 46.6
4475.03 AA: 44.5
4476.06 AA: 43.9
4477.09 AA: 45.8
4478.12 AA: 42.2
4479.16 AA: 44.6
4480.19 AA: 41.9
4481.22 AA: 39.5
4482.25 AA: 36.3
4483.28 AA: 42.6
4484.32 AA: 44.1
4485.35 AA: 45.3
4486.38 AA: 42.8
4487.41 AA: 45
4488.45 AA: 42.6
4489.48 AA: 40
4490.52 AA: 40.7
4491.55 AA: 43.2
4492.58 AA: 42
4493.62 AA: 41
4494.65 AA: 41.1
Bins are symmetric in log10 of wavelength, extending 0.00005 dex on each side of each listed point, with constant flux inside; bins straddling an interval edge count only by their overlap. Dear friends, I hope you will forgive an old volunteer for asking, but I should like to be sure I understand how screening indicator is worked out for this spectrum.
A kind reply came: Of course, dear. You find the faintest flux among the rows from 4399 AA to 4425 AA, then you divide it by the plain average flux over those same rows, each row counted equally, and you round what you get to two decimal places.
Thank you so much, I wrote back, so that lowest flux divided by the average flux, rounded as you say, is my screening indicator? 0.78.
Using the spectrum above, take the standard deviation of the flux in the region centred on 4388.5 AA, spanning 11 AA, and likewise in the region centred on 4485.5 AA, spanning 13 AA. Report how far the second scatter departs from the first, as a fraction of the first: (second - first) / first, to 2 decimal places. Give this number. -0.48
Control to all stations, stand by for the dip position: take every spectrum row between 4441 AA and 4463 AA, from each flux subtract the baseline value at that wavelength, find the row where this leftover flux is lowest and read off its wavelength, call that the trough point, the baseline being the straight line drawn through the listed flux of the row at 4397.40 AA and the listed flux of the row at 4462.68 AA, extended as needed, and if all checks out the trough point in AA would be 4442.18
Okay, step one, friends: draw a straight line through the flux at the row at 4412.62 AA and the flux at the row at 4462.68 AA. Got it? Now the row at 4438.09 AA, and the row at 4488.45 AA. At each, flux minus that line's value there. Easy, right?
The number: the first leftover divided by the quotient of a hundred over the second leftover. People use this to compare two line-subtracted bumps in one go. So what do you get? 0.016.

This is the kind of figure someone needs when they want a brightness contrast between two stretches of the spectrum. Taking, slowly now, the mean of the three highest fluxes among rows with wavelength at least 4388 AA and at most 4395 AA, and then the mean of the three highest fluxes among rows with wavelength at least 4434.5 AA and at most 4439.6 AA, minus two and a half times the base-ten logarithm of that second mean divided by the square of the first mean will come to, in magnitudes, 3.90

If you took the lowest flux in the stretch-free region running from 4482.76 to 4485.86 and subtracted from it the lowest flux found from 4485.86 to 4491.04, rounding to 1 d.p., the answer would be 2.6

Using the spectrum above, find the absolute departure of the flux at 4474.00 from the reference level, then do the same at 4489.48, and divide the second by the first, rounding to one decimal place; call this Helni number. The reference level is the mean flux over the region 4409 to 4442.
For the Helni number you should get 0.1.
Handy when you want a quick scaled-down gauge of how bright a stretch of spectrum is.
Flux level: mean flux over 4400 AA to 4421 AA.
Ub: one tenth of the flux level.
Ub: 3.90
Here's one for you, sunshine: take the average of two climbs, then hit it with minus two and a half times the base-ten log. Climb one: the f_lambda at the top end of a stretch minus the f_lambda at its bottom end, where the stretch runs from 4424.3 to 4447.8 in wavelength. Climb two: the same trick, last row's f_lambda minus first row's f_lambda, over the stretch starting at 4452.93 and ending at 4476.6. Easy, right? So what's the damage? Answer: 3.25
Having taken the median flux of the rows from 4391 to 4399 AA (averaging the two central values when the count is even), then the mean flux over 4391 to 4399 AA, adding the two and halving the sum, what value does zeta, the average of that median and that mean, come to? 39.2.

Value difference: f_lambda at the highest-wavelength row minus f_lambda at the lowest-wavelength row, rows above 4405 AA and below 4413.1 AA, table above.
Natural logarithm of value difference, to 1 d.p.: 1.6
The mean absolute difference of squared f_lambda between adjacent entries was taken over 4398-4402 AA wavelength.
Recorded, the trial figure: 164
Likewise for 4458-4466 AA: 190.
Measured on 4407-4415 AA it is 165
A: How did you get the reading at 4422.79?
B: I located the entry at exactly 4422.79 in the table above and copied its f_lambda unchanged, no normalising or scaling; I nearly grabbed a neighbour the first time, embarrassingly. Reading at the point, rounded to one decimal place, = 41.1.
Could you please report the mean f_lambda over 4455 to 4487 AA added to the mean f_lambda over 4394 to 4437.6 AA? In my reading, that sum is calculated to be 80.7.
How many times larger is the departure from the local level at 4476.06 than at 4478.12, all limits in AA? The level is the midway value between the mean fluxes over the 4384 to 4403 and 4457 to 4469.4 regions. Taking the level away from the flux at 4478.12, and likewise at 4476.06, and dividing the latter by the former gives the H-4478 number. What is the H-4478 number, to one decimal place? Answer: 1.6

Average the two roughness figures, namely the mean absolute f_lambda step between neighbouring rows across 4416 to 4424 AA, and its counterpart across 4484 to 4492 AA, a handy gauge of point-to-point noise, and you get 1.95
